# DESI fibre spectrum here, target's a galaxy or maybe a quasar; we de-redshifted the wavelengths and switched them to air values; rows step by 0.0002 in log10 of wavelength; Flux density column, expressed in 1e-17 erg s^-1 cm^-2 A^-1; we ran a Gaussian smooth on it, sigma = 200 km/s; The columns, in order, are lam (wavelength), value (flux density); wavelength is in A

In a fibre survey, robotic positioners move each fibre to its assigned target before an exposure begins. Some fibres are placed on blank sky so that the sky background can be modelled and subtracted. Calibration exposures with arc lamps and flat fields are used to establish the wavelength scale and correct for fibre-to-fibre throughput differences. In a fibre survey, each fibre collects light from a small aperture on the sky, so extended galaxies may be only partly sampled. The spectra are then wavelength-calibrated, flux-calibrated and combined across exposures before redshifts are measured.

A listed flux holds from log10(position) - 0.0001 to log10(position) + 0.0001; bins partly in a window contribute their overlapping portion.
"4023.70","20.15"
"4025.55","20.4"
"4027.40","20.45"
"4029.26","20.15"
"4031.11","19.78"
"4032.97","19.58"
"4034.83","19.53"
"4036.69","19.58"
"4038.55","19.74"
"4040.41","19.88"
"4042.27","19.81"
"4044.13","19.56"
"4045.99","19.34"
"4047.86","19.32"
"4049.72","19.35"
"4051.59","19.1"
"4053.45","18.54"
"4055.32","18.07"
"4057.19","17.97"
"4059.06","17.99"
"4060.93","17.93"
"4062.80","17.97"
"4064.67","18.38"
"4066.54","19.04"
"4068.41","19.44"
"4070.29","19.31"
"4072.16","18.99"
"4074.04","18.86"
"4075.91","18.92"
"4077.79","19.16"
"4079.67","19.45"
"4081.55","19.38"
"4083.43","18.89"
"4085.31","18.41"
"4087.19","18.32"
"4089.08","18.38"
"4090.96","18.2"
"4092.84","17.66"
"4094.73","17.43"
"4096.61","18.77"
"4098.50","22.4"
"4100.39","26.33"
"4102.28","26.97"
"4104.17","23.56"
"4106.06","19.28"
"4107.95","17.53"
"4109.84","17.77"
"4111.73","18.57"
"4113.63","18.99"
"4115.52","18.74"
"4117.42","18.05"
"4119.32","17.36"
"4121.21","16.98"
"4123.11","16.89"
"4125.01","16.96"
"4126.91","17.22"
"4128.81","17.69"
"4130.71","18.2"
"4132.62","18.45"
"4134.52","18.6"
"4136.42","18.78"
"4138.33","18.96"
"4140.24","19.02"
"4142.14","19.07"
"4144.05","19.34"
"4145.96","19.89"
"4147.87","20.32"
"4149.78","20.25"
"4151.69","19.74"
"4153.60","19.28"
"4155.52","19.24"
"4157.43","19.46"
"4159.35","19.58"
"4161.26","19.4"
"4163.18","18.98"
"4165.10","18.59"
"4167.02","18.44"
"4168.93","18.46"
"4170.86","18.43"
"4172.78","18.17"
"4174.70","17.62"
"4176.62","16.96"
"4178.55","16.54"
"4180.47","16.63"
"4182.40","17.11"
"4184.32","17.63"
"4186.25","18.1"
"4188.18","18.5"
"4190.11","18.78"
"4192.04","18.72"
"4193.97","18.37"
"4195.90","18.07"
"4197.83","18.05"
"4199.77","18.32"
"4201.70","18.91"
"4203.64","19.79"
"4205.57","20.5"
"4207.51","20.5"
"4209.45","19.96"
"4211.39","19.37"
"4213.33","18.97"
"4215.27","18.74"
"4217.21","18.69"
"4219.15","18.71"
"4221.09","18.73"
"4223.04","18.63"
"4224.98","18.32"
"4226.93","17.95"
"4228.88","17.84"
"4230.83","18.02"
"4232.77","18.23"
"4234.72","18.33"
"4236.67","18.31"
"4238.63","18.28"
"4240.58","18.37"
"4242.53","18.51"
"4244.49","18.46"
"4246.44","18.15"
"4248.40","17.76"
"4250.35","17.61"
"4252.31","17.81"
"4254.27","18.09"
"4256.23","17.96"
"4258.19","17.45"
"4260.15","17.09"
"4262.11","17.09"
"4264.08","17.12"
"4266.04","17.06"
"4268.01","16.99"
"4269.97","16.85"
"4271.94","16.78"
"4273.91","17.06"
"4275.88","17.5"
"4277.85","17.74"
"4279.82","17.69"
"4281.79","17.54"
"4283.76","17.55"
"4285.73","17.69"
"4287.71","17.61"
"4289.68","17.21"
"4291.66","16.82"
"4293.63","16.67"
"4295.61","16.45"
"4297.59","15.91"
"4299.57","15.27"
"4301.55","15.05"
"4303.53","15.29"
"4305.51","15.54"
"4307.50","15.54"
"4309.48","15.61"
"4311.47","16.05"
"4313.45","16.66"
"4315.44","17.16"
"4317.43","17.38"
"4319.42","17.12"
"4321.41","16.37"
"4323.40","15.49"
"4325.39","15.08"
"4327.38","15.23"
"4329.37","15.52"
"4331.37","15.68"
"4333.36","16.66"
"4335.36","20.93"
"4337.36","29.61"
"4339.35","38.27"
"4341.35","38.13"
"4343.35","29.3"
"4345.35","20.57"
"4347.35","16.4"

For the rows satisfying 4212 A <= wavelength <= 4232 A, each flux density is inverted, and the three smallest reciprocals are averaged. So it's 0.053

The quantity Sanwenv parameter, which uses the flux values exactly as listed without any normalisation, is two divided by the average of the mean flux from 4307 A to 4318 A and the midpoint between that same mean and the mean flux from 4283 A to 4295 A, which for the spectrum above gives 0.120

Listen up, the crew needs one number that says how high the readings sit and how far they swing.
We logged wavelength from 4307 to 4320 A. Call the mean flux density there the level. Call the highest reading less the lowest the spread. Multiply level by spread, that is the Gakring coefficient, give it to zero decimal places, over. 30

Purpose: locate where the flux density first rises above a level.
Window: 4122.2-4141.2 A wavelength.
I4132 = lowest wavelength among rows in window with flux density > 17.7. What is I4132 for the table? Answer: 4130.71 A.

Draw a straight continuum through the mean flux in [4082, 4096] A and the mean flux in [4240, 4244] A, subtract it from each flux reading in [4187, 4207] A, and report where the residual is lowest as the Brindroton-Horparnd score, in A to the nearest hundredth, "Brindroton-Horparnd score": 4197.83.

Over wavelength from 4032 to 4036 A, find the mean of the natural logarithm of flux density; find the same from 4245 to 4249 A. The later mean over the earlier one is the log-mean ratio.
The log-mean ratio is 0.97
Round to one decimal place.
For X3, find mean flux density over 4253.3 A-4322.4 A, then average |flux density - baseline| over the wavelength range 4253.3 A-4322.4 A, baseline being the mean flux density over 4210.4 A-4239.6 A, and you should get 1.6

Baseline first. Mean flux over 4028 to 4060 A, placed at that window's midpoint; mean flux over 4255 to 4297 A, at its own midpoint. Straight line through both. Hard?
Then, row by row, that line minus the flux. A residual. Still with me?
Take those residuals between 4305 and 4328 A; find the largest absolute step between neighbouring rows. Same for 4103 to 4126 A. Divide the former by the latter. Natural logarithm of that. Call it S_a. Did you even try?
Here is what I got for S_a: -1.6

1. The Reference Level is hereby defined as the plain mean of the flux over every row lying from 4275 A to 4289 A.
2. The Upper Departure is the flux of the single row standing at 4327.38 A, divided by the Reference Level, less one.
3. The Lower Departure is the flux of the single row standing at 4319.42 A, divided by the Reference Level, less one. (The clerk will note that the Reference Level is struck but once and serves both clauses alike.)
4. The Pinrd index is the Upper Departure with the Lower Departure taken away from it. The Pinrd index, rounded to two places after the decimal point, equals -0.11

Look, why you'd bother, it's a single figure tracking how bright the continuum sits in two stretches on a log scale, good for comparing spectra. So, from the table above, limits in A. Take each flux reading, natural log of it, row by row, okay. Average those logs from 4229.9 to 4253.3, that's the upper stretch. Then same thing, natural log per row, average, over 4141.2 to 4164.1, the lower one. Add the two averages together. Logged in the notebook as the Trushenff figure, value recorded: 5.87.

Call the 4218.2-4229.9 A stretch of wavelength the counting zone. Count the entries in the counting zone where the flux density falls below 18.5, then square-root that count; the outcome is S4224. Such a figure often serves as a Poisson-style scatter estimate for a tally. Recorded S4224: 1.7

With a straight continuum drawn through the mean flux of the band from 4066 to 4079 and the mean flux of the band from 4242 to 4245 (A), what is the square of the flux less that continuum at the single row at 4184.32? 1.1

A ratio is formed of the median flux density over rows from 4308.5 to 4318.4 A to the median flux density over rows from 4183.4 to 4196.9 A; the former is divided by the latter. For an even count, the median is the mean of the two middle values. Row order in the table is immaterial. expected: 0.91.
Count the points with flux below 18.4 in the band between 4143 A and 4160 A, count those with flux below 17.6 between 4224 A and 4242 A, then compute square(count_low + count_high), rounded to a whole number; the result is 0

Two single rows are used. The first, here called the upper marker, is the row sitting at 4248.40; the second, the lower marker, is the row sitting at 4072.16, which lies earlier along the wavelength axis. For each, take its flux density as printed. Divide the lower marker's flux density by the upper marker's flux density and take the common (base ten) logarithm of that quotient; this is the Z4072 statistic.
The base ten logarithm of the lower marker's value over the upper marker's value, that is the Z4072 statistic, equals 0.029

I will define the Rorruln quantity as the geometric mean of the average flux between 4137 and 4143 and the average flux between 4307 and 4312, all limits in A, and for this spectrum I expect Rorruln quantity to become 17.3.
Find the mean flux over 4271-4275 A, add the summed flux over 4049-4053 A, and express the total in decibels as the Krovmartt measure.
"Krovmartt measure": 17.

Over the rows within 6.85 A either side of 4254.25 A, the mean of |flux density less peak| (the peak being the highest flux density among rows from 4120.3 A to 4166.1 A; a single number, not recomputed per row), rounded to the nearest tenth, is 2.6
